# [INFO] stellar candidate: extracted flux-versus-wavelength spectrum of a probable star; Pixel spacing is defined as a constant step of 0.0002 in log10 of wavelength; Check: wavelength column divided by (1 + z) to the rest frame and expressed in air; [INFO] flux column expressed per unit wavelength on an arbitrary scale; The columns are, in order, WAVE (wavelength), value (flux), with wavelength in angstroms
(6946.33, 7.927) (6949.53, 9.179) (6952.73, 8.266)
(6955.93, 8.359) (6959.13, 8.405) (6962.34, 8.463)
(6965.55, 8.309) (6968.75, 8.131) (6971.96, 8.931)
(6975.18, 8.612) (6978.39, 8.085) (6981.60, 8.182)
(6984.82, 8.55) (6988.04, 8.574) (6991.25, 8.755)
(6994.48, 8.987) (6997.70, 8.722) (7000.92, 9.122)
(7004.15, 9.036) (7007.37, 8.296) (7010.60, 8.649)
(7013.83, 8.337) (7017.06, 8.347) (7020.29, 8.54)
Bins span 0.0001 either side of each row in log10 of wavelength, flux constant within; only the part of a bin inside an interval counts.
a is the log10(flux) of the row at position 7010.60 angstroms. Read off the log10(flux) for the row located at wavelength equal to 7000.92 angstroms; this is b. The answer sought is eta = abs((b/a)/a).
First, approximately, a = 0.937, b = 0.96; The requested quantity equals 1.09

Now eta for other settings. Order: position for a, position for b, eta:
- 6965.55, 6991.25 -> 1.11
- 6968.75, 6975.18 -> 1.13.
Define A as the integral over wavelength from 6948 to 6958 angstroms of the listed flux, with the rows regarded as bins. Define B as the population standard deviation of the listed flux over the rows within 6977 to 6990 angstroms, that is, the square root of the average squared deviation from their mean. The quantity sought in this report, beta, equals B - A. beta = -86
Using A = 86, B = 0.22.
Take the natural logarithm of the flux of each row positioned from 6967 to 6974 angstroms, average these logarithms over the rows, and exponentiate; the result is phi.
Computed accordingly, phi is 8.52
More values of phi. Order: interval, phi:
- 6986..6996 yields 8.77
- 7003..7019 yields 8.53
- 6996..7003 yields 8.92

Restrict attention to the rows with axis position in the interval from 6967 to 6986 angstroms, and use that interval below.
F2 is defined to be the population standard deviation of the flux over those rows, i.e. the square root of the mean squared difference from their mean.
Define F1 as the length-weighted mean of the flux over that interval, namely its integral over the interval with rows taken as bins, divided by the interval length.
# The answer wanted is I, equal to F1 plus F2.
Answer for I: 8.72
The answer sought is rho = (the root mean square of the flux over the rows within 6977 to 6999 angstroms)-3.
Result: 5.56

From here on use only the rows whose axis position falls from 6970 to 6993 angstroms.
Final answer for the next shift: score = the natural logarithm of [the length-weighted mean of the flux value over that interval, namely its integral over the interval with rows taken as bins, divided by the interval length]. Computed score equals 2.14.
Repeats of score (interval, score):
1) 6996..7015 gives 2.16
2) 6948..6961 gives 2.15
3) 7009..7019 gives 2.13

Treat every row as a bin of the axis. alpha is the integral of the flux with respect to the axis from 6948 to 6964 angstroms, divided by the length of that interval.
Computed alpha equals 8.5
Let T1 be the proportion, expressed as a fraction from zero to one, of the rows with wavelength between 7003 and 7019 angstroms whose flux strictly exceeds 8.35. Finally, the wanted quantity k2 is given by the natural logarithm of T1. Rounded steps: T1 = 0.40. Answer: -0.92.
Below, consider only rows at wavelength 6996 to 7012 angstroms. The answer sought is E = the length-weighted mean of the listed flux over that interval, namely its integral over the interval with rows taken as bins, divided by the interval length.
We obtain 8.77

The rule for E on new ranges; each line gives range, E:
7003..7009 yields 8.64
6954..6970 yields 8.34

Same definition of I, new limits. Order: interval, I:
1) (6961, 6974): 8.76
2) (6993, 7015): 9.05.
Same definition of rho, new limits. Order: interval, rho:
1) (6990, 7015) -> 5.74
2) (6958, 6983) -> 5.39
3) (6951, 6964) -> 5.37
